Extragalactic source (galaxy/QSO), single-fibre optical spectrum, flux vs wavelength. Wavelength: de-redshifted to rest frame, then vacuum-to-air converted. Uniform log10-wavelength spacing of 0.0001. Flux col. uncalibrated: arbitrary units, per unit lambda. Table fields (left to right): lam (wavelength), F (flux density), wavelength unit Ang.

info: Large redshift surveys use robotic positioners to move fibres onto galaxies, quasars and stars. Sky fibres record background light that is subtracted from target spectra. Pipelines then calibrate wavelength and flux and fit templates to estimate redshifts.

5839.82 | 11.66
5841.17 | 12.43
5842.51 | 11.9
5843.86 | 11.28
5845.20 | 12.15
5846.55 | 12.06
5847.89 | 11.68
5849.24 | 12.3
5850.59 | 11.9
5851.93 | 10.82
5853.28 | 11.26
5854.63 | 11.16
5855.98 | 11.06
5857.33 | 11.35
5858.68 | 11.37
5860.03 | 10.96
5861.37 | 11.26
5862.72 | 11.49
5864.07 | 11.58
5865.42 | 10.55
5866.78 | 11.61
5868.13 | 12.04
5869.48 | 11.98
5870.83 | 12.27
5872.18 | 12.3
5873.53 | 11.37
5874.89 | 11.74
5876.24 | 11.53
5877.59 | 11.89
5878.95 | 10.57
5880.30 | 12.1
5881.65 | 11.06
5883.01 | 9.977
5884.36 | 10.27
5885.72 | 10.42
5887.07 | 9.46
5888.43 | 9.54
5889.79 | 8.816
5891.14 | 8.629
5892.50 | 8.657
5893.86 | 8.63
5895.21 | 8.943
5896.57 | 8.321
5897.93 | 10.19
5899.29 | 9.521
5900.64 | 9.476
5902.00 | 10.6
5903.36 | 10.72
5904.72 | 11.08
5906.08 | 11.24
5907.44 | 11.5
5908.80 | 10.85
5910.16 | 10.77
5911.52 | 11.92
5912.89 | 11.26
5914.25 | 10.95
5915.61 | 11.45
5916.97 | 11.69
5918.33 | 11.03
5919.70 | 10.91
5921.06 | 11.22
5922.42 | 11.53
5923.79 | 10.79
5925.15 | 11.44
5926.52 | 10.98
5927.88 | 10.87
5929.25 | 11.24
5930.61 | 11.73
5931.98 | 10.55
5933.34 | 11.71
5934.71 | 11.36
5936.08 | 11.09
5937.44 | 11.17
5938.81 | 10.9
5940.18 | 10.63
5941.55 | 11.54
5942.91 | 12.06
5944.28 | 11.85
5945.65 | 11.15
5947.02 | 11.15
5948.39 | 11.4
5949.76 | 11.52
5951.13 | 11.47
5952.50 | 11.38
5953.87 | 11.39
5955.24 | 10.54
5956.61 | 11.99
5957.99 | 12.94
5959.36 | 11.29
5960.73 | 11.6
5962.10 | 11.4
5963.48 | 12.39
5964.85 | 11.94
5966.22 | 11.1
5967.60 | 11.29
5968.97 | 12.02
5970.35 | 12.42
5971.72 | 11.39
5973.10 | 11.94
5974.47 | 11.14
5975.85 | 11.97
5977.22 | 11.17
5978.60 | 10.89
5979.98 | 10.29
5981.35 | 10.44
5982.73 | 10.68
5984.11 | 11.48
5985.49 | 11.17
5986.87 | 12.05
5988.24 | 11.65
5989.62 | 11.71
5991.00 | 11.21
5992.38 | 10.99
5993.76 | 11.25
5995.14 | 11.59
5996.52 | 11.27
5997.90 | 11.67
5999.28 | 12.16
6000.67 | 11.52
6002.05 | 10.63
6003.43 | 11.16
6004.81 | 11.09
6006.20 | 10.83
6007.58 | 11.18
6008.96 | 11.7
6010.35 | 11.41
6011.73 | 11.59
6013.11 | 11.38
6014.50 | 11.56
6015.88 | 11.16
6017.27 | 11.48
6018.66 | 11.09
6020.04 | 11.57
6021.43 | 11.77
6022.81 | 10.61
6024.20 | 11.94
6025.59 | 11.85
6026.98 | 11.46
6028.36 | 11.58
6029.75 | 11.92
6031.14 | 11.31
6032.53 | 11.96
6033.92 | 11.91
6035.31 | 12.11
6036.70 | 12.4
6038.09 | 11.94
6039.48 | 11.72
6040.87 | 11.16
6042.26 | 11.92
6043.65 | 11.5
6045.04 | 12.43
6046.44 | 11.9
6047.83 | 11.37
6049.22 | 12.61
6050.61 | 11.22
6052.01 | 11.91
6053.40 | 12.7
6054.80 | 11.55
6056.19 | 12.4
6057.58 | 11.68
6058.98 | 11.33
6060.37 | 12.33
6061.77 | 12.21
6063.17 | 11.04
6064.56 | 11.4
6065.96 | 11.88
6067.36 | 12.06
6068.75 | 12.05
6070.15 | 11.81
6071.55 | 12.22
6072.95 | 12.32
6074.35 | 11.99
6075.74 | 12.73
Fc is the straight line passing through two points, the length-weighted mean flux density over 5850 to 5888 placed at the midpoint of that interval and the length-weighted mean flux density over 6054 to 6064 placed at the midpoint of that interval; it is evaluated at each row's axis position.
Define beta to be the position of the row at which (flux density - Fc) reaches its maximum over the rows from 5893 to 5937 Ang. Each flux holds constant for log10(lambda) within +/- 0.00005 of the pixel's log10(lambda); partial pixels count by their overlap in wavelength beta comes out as 5911.52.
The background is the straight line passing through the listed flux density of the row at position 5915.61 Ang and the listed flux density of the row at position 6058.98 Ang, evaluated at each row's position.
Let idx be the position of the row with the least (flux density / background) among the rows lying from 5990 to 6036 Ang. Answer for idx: 6022.81 Ang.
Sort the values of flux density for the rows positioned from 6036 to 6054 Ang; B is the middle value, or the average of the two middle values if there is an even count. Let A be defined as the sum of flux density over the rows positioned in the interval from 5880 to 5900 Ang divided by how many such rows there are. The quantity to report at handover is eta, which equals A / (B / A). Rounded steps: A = 9.6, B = 11.9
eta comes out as 7.8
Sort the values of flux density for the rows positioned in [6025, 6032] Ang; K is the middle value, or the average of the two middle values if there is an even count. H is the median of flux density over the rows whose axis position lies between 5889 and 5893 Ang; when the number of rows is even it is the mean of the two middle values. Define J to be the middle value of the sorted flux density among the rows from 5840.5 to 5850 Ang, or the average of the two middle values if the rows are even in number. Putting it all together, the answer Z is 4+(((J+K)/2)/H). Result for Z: 5.37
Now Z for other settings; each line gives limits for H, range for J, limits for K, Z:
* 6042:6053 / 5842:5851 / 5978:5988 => 4.96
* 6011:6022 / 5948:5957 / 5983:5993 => 4.99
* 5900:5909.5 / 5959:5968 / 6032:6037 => 5.08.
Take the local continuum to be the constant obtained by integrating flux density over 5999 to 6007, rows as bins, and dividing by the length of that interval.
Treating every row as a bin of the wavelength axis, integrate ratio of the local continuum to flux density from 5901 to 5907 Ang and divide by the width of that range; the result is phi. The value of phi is 1.03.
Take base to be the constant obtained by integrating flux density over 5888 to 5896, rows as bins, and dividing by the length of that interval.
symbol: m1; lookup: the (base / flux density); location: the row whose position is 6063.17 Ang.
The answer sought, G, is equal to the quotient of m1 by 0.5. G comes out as 1.60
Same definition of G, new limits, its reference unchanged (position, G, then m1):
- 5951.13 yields 1.54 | 0.77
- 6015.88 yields 1.58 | 0.79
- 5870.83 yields 1.44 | 0.72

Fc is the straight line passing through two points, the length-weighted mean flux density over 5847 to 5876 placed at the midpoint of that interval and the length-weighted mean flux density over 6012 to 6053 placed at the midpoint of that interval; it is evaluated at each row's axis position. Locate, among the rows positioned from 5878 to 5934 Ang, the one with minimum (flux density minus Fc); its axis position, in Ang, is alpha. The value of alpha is 5896.57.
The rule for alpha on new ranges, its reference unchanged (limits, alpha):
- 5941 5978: 5955.24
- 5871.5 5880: 5878.95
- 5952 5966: 5955.24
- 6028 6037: 6031.14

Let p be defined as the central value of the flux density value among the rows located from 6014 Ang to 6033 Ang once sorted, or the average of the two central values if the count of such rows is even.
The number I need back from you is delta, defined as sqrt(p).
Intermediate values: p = 11.6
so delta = 3.40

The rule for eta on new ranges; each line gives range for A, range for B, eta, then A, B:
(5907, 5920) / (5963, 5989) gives 11.1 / 11.2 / 11.4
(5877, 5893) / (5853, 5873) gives 9.0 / 10.1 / 11.4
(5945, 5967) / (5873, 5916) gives 12.5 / 11.5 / 10.7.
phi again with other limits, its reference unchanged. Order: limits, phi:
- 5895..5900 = 1.21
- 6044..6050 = 0.93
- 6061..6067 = 0.96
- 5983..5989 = 0.97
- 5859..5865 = 0.99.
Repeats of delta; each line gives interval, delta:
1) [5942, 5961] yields 3.38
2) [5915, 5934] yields 3.35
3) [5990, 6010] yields 3.35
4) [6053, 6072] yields 3.46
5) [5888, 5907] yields 3.08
